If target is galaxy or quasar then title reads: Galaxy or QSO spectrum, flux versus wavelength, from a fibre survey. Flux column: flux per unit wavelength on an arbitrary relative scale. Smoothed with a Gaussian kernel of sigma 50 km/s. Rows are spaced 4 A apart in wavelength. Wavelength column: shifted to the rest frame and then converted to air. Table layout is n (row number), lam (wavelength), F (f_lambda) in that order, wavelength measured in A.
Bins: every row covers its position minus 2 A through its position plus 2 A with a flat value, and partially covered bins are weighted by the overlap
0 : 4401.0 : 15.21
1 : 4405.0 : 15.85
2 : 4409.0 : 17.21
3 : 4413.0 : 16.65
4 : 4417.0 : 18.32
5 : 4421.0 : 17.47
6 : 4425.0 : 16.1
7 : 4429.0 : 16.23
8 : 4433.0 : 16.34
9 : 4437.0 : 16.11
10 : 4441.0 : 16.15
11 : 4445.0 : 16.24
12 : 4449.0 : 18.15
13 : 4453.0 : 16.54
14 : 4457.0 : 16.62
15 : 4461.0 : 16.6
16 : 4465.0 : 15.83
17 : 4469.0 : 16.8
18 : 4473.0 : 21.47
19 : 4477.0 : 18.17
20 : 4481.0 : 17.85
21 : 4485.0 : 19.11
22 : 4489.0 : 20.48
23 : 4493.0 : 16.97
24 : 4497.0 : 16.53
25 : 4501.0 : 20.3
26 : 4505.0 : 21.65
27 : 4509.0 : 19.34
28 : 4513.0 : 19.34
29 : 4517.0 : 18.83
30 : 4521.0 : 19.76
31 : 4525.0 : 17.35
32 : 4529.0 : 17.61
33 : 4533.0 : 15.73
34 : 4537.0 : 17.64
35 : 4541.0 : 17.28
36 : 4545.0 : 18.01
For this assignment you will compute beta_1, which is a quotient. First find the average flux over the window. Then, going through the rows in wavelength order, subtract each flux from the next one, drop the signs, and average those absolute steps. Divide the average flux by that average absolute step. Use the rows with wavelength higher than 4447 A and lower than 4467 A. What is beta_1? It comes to 27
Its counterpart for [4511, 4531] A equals 18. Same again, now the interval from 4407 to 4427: 15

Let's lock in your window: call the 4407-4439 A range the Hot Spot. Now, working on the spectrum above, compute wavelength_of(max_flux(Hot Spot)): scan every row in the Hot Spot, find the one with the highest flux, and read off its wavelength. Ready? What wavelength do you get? 4417.0 A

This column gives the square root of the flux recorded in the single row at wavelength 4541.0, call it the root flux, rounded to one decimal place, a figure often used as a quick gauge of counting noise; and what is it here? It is 4.2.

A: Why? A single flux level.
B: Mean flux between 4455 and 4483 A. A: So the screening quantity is 17.6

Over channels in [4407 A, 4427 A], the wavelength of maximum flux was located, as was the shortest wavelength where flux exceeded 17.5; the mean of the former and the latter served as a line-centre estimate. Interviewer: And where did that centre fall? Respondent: 4417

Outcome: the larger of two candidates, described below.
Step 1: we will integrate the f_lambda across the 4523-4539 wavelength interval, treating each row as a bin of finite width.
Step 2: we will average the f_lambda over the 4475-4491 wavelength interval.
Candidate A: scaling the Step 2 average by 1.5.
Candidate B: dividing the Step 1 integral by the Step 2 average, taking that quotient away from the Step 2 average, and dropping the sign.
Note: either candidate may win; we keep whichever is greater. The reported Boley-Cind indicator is 28.4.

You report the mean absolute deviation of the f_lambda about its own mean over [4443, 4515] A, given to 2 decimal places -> 1.57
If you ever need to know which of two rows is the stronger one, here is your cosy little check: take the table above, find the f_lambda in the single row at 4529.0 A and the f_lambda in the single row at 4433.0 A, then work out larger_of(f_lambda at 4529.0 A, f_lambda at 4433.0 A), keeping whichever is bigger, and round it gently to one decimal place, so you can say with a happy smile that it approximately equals 17.6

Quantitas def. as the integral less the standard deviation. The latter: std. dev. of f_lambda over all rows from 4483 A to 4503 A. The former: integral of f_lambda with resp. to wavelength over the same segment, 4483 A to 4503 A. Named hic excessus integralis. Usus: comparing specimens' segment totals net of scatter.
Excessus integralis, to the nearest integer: 372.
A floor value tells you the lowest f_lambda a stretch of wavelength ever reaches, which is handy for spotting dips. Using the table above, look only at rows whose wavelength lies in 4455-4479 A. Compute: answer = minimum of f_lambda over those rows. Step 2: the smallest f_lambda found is 15.83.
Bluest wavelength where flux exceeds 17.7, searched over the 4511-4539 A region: 4513.0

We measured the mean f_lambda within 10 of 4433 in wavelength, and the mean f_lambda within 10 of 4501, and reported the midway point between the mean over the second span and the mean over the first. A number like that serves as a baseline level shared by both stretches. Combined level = 17.57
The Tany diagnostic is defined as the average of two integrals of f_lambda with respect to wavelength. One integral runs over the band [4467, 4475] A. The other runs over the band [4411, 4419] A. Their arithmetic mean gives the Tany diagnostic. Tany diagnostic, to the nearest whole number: 146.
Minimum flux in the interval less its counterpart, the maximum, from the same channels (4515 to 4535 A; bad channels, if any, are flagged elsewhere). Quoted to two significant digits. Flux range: -4.0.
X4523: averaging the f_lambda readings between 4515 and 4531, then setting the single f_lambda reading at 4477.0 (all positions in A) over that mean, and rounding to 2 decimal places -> 0.99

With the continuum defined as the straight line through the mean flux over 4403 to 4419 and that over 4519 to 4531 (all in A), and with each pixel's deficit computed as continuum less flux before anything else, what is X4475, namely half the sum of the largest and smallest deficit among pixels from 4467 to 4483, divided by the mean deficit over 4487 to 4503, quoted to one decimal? 2.3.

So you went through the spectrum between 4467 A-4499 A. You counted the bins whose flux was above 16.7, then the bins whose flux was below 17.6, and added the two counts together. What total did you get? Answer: 10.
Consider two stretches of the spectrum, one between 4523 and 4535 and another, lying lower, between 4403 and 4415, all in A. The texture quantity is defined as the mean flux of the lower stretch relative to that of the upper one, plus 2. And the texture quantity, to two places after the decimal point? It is 2.98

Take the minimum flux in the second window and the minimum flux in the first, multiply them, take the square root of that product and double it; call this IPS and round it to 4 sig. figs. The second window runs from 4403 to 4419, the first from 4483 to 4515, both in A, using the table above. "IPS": 32.37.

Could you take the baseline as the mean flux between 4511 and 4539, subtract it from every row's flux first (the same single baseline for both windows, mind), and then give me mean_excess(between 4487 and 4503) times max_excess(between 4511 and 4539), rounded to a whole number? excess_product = 1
